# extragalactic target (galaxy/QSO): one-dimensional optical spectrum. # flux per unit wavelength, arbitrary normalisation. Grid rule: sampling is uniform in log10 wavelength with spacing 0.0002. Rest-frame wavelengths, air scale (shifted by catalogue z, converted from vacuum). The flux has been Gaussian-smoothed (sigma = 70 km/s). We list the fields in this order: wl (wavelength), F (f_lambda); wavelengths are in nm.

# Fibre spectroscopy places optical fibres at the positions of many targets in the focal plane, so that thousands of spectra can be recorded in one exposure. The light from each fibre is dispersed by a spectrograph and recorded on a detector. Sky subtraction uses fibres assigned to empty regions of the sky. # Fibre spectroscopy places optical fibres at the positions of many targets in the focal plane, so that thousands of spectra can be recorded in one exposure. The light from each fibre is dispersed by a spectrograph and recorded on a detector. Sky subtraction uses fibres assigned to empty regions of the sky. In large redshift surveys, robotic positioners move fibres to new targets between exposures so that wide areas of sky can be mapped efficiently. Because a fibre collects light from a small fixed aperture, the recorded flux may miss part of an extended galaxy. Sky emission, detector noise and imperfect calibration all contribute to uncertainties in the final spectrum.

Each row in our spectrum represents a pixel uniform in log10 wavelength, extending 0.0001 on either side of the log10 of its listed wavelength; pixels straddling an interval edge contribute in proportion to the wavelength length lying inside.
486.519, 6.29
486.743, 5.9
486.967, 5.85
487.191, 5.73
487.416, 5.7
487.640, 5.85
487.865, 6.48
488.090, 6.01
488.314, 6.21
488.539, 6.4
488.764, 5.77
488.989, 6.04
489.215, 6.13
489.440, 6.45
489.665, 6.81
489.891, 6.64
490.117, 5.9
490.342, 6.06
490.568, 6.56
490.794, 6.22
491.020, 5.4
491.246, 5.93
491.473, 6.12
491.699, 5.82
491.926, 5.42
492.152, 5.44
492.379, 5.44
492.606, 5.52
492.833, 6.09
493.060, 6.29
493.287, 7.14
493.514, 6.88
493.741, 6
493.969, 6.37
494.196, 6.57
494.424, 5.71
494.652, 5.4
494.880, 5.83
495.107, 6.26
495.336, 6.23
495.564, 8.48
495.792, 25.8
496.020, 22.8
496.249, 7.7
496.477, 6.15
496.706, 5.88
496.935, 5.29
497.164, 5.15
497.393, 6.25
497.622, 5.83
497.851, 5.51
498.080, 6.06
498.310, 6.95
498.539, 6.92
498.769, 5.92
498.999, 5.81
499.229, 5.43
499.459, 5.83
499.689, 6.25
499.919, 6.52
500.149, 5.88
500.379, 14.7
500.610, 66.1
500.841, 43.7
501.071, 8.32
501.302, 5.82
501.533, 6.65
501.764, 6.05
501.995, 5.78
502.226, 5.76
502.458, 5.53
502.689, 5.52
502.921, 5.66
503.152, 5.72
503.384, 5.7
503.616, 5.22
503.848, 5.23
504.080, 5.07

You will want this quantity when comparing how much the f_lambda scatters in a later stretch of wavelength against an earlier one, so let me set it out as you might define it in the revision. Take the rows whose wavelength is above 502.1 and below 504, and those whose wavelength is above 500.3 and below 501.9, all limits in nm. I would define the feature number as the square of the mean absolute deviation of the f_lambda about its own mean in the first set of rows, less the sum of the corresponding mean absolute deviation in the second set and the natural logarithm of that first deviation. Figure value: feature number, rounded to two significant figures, -17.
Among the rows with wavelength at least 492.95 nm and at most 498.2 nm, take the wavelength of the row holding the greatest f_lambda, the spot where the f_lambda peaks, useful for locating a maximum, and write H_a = 495.792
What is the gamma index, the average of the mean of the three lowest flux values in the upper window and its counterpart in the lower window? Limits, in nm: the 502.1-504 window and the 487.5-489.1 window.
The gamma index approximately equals 5.60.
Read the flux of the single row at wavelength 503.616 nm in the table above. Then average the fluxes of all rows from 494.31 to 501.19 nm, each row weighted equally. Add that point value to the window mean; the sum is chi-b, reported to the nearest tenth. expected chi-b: 16.2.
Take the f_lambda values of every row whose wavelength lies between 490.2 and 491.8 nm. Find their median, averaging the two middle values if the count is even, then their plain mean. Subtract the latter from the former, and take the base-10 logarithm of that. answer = -1.4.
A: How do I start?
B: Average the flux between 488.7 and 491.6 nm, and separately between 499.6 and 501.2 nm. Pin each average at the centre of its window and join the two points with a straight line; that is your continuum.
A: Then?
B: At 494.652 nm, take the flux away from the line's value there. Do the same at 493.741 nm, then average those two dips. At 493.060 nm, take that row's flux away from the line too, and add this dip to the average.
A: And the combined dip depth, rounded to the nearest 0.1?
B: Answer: 10.9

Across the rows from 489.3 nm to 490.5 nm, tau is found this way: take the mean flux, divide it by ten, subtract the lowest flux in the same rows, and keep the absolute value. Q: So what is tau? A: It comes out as 5.26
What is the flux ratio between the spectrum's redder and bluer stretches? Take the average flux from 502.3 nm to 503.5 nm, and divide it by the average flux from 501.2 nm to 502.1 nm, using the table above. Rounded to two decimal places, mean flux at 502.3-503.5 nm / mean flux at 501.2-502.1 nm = 0.93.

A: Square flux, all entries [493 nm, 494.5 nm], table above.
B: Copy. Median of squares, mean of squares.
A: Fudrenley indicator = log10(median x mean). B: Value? 3.2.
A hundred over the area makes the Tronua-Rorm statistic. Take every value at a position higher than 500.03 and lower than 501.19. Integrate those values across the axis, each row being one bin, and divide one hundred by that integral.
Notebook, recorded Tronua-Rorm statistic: 3.1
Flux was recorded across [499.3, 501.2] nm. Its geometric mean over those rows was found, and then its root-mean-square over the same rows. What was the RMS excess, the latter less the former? 16.8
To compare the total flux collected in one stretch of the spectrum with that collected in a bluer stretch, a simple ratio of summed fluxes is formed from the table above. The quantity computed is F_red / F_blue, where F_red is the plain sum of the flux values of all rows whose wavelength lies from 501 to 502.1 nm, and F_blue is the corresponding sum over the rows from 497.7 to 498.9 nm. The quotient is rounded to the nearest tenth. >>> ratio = 1.0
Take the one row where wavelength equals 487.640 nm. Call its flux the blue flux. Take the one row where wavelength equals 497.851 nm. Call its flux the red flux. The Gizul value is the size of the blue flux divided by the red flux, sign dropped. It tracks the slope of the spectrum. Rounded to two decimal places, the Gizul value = 1.06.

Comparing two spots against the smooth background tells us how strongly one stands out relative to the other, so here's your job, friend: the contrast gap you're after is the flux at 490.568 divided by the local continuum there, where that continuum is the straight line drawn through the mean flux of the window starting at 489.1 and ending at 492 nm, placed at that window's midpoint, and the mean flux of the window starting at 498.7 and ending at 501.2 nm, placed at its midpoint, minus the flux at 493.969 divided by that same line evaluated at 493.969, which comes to 0.41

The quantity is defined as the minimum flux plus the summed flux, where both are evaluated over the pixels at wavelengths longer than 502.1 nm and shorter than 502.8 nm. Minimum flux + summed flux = 22.3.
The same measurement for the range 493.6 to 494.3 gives 24.9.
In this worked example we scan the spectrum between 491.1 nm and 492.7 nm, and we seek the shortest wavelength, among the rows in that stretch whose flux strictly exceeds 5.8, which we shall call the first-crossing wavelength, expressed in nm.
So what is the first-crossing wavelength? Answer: 491.246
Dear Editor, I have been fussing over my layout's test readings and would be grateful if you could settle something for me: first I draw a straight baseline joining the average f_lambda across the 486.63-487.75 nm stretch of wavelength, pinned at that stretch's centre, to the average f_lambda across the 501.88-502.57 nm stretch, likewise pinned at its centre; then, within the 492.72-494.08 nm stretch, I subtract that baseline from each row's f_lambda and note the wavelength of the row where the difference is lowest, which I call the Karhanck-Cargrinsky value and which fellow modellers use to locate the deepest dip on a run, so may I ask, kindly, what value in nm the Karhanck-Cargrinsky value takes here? 493.741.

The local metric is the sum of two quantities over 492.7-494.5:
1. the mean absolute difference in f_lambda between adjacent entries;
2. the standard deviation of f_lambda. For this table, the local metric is 1.0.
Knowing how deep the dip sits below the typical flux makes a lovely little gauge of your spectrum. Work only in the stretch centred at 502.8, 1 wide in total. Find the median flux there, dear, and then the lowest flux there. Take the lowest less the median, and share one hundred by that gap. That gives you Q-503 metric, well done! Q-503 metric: -1333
